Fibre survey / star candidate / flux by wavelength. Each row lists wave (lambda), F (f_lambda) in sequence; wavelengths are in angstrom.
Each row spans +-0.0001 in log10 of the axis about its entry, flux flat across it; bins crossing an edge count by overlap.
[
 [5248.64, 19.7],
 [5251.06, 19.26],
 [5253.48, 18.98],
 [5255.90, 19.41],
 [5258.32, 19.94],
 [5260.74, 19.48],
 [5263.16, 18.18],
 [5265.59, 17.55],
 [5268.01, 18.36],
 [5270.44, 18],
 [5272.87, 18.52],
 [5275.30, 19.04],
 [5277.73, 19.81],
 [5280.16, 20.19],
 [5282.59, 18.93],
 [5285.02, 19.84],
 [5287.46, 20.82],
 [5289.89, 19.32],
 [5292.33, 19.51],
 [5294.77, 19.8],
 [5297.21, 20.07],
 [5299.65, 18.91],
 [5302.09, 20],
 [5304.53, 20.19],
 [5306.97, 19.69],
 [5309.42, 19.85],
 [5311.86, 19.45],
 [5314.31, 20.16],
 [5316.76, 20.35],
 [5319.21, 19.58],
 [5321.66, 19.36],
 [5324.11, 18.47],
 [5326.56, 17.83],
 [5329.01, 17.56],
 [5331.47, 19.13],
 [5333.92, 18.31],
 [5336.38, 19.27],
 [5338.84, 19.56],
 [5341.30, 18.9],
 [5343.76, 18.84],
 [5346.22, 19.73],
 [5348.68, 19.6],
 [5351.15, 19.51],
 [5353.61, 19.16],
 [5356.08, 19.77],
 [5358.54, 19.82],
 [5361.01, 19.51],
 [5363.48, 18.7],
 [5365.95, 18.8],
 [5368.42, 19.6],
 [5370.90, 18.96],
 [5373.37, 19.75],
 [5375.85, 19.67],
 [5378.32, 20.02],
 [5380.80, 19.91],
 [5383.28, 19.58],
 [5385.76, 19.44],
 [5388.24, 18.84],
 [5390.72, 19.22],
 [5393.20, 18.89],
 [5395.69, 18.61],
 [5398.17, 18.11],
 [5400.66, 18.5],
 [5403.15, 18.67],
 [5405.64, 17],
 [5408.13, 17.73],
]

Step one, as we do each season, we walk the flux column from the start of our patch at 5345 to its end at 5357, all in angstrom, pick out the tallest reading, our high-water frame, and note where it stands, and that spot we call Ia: 5356.08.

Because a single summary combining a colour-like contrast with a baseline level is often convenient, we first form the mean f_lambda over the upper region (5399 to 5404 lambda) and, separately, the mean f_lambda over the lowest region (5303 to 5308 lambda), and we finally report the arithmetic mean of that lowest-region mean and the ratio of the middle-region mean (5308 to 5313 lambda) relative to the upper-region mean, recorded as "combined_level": 10.5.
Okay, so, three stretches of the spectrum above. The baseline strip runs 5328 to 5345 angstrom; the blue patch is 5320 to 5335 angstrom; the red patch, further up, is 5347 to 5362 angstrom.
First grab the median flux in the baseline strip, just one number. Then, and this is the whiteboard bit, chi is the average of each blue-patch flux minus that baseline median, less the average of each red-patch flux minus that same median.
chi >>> -1.1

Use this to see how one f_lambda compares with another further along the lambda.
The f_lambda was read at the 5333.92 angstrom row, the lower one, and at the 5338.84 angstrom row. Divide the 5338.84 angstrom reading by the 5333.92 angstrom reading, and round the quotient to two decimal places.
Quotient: 1.07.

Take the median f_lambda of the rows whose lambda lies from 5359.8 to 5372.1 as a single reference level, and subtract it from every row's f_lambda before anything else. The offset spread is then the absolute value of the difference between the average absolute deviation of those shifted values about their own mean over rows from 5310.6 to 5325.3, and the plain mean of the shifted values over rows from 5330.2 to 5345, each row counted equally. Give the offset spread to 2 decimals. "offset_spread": 0.43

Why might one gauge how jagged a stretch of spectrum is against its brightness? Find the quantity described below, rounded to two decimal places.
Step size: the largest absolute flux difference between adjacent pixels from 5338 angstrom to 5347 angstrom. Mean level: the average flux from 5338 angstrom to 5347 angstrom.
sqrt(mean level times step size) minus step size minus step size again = 2.36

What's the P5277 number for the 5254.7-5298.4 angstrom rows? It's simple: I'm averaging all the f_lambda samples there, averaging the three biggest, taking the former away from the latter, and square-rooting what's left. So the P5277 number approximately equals 1.05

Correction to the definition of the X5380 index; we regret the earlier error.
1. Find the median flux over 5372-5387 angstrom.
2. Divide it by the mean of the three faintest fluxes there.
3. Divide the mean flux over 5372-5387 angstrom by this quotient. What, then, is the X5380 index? 19.6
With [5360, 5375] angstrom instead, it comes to 18.8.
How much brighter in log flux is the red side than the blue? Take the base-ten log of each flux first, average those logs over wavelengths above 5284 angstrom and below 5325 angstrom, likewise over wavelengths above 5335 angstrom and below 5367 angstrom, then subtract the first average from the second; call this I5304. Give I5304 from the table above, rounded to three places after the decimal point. -0.009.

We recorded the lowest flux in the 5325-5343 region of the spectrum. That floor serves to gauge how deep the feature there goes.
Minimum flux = 17.56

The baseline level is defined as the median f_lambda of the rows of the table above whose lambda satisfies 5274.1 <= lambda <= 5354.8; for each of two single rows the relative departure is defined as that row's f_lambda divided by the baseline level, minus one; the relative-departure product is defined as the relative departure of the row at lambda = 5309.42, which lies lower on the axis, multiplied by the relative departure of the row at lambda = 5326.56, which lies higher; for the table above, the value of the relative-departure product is -0.0015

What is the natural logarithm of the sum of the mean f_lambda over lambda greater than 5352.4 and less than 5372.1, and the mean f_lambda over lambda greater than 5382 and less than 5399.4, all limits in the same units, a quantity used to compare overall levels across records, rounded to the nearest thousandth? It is 3.644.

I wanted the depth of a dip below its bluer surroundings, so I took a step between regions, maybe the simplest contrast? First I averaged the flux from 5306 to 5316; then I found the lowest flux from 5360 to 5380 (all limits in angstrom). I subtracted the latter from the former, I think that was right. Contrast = 1.1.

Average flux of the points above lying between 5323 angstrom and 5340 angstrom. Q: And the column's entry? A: 18.59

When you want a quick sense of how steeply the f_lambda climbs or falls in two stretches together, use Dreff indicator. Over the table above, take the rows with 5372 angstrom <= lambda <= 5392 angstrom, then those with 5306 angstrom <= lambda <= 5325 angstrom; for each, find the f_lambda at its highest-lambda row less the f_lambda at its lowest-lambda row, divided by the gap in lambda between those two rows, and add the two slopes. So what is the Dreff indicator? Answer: -0.10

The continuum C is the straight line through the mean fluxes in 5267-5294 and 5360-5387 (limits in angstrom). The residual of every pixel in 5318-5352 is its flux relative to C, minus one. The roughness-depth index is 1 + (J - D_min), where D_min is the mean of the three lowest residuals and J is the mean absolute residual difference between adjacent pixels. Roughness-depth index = 1.11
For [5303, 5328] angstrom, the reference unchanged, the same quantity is 1.07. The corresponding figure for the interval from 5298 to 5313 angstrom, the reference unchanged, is 1.02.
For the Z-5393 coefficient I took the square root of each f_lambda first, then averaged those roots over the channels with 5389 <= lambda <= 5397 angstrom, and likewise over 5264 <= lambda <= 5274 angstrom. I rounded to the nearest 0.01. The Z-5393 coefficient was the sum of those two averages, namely 8.60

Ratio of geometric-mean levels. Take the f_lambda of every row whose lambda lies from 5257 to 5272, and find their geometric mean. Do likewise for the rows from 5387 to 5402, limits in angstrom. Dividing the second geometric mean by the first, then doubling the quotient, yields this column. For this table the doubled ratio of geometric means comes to 2.01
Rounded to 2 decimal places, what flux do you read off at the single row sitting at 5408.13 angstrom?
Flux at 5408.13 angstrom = 17.73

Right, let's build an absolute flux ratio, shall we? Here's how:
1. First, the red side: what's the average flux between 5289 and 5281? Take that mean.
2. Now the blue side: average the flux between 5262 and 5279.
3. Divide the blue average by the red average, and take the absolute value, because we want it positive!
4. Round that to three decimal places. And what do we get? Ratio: 0.931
